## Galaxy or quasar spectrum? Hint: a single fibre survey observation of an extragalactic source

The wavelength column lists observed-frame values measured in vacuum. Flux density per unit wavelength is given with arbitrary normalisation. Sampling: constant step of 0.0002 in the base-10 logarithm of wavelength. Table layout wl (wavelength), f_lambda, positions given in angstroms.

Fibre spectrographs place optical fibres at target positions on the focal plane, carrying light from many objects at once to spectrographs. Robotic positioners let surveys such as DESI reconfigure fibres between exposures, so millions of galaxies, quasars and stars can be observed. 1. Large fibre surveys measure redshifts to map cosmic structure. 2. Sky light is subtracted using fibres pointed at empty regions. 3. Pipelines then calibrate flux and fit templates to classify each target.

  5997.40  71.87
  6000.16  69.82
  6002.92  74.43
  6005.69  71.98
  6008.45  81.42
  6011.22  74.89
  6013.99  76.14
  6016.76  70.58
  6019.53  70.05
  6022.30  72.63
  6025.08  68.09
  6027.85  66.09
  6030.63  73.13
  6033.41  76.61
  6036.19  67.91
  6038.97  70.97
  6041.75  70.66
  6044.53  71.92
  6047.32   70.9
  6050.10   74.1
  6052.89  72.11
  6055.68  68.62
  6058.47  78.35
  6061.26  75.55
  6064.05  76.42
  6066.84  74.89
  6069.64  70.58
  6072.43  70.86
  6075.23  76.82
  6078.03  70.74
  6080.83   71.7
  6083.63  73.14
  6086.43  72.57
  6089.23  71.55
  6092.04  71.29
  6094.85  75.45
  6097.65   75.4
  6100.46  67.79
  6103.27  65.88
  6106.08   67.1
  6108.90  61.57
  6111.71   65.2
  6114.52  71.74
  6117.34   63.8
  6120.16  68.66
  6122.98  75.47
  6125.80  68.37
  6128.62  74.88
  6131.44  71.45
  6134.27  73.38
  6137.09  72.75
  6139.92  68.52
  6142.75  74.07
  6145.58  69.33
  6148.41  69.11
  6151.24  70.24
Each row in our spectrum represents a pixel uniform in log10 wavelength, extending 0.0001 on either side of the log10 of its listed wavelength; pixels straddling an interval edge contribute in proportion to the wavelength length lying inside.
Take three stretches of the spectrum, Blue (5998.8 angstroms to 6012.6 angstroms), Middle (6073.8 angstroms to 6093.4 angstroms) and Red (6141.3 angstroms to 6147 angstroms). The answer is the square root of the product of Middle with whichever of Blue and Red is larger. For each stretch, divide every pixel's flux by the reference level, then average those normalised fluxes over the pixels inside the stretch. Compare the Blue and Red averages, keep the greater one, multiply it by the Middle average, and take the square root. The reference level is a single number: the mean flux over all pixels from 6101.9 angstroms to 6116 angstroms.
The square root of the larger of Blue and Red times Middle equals 1.11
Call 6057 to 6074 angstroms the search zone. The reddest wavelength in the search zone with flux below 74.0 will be 6072.43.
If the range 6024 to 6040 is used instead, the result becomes 6038.97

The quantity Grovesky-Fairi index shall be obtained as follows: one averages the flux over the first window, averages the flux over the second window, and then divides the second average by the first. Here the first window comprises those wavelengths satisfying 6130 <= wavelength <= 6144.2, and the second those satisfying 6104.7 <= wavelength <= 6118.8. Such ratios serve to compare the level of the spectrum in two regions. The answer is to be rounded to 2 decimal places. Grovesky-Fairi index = 0.91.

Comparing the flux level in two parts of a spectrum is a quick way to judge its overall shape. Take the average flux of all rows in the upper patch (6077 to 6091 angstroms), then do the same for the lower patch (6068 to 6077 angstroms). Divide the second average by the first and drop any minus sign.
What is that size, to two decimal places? 1.01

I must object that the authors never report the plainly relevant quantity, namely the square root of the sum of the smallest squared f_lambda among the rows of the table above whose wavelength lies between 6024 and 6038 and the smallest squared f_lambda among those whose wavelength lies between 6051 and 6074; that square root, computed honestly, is 95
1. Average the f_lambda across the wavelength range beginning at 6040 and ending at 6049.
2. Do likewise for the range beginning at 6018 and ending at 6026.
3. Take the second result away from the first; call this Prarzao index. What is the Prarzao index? 0.9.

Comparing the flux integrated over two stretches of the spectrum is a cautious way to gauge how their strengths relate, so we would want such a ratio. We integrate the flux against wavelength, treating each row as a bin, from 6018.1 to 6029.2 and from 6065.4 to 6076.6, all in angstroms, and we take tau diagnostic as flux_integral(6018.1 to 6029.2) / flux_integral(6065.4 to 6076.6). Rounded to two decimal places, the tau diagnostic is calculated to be 0.94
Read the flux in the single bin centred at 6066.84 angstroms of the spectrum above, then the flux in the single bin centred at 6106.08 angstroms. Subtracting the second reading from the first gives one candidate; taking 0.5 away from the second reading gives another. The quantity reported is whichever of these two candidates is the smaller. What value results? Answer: 7.8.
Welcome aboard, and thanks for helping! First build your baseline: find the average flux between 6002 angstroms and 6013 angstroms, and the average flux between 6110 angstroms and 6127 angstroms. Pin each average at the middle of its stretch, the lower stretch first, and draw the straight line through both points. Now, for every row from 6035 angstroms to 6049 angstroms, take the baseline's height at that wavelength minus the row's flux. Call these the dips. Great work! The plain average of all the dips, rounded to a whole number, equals 3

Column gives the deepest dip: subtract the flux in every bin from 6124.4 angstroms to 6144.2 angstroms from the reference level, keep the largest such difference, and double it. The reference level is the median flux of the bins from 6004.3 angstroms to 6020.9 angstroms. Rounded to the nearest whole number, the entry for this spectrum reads 10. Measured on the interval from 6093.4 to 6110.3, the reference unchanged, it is 24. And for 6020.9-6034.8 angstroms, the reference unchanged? 15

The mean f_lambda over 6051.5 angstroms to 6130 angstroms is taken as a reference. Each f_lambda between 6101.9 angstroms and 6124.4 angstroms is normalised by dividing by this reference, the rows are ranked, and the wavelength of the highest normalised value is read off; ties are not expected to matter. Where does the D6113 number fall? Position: 6122.98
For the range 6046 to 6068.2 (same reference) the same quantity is 6058.47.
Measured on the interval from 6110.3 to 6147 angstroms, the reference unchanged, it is 6122.98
